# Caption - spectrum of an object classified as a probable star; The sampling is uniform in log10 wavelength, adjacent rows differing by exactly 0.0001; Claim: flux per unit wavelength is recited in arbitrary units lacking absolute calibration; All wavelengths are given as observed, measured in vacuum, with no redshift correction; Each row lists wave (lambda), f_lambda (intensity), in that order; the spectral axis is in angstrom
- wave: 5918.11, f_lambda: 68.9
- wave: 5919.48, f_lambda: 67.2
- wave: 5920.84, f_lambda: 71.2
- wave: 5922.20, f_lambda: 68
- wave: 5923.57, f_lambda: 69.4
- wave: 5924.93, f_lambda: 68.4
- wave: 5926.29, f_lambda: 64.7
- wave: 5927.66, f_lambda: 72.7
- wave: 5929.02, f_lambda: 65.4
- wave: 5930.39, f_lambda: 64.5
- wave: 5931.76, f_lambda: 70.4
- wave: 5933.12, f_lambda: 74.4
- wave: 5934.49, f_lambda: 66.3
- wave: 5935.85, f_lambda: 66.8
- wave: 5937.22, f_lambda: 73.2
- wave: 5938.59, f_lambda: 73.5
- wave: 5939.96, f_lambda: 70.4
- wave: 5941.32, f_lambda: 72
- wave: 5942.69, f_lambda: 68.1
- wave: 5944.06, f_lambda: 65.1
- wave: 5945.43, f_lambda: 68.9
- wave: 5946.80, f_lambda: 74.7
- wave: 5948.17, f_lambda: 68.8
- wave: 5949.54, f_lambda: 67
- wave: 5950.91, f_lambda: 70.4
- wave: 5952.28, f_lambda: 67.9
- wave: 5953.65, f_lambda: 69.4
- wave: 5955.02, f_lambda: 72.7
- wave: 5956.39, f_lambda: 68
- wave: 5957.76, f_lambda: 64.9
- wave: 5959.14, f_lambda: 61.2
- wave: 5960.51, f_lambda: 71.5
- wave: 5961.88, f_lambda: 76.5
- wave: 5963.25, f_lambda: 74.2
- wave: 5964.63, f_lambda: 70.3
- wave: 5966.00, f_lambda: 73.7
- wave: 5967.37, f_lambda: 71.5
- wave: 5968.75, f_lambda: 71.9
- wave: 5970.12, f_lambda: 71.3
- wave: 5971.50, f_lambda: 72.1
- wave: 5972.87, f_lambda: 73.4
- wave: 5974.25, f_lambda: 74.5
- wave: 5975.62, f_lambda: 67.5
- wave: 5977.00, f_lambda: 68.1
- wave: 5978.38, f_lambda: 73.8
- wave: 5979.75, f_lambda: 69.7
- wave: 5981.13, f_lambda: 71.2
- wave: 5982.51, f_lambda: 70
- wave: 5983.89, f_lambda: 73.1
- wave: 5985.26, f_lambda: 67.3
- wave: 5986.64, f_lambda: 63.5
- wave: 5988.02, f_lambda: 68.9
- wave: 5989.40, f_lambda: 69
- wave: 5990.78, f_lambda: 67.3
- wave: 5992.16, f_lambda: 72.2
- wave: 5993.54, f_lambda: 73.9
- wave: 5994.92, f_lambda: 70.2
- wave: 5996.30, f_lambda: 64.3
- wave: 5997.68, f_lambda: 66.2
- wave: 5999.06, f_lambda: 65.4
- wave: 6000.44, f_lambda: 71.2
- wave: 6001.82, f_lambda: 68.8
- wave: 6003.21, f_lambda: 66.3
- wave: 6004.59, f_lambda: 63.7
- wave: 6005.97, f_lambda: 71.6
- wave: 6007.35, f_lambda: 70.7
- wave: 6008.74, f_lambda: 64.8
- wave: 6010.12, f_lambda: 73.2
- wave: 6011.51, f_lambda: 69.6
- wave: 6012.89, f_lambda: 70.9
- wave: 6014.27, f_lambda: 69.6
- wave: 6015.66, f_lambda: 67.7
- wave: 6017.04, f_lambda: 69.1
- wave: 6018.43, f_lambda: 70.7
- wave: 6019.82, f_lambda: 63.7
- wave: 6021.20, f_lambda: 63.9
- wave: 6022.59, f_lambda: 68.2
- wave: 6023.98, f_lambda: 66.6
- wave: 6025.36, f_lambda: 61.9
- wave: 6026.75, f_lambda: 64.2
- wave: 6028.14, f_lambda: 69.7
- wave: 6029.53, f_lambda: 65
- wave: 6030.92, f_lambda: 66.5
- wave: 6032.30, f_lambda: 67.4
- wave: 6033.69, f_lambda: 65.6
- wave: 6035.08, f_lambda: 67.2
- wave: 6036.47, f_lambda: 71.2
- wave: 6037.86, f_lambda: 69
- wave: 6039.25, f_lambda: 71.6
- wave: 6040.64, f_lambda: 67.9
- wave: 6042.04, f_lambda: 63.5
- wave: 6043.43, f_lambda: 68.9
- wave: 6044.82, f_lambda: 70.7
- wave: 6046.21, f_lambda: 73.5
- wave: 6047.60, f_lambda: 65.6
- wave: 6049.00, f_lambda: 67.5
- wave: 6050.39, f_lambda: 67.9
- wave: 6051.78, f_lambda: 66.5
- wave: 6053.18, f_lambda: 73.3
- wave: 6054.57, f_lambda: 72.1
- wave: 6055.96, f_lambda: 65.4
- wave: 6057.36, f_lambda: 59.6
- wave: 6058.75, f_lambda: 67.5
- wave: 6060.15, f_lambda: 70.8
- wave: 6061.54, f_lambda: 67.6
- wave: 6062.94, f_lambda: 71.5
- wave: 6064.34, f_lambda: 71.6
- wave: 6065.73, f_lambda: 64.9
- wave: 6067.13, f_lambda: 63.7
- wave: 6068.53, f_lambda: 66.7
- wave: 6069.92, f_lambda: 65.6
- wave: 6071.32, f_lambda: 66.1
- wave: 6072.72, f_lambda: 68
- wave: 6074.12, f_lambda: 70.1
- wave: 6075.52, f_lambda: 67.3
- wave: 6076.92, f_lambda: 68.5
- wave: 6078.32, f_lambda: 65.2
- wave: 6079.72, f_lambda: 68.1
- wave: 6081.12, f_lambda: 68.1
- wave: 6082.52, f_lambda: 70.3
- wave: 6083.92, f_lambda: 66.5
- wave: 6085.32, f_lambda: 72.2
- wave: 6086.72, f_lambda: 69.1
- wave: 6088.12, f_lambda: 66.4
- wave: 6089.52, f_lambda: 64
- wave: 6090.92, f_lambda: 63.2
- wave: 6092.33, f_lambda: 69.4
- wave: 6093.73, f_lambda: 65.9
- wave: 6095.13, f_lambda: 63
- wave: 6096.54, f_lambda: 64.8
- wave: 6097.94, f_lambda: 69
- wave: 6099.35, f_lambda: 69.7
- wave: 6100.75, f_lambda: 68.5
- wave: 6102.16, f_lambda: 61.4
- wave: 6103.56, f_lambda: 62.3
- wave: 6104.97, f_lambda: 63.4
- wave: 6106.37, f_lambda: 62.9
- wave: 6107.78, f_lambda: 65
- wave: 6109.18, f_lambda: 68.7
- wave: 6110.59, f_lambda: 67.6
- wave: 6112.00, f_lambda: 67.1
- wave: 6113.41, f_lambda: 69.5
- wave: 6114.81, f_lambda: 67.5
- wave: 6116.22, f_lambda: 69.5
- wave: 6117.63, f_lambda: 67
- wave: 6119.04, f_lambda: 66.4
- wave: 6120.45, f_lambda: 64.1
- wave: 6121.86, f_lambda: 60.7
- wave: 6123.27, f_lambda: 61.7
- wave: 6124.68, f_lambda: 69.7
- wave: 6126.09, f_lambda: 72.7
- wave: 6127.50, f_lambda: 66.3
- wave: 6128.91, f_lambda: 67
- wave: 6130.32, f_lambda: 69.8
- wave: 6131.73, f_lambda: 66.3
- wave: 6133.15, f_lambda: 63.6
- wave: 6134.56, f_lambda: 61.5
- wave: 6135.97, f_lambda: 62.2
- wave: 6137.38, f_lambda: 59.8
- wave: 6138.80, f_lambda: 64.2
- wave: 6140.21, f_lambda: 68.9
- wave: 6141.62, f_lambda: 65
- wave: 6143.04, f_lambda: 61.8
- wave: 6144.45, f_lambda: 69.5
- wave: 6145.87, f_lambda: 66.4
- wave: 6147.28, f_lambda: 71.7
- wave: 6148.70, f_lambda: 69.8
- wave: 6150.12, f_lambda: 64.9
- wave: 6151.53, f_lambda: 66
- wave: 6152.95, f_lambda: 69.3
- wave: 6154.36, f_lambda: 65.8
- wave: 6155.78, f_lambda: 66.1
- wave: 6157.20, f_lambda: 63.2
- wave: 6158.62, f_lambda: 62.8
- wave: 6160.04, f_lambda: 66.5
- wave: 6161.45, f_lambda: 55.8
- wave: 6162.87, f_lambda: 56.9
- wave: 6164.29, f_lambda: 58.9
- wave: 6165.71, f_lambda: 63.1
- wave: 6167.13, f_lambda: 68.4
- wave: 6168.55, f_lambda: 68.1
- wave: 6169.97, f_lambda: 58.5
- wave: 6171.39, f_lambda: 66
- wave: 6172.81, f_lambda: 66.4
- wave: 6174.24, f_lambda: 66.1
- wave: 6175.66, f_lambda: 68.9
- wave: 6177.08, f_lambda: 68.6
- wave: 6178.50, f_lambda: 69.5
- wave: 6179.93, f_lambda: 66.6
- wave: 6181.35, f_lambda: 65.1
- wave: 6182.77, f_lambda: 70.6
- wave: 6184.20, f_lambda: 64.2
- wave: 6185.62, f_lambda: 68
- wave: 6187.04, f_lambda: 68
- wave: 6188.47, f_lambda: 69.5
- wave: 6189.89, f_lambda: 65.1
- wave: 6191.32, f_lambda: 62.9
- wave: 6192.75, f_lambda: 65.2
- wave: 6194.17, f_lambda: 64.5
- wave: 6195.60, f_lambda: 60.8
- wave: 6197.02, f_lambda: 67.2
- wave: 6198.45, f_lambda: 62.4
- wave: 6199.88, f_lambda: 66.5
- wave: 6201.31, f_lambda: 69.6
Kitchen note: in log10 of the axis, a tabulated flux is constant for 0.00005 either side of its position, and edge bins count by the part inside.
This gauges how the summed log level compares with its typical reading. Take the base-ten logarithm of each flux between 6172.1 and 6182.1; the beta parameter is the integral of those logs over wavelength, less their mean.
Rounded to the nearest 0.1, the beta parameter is 16.4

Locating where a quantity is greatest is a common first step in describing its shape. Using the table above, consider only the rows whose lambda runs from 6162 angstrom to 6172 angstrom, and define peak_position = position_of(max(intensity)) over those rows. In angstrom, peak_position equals 6167.13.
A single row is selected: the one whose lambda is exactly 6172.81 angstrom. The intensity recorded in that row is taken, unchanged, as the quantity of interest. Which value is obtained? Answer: 66.4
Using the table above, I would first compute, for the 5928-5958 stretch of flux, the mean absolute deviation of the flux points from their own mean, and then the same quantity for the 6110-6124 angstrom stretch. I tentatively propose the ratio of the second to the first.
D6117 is 0.9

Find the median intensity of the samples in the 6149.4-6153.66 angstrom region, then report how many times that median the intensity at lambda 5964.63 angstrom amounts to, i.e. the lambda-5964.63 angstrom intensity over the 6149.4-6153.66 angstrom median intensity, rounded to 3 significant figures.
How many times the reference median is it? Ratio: 1.07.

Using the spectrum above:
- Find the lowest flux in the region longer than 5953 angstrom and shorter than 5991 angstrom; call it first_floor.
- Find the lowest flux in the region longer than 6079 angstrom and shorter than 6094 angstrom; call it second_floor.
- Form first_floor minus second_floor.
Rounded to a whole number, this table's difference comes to -2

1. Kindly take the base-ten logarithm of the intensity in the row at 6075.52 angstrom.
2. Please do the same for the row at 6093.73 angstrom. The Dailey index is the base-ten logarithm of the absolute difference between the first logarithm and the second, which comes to -2.04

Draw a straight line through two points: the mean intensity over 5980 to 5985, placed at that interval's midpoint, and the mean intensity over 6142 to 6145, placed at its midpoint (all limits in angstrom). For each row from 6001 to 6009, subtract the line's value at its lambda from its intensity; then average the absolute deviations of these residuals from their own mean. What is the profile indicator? 2.7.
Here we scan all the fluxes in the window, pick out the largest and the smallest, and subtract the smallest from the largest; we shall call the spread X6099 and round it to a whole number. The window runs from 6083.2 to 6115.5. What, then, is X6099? 11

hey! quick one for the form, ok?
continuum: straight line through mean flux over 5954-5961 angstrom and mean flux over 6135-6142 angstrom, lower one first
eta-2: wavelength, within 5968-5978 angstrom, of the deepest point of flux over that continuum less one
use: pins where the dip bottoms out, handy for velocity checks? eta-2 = 5975.62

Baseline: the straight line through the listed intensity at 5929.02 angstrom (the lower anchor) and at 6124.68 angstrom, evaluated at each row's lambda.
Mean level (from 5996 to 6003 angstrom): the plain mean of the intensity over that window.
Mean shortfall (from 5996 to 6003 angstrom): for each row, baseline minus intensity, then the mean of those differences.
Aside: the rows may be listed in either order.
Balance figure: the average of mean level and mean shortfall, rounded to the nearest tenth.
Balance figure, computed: 33.5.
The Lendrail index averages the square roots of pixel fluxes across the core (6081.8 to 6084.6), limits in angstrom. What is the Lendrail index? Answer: 8.27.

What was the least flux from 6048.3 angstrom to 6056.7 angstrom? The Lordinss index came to 65.4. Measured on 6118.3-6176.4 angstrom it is 55.8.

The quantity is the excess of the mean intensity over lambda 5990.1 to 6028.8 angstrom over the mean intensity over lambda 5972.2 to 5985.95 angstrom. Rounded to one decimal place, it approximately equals -2.8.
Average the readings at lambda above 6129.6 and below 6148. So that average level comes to 65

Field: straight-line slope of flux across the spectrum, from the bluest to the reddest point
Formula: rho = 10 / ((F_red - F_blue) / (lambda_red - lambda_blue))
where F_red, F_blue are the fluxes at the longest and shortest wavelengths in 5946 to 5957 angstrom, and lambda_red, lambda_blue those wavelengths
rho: -14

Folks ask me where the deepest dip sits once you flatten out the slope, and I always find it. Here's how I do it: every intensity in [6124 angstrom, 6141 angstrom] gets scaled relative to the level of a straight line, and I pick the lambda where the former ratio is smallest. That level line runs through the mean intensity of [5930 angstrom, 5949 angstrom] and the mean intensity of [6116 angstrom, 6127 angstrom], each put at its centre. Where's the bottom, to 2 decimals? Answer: 6137.38 angstrom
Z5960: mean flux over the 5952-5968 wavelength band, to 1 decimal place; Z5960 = 70.2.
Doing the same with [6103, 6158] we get 66.0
